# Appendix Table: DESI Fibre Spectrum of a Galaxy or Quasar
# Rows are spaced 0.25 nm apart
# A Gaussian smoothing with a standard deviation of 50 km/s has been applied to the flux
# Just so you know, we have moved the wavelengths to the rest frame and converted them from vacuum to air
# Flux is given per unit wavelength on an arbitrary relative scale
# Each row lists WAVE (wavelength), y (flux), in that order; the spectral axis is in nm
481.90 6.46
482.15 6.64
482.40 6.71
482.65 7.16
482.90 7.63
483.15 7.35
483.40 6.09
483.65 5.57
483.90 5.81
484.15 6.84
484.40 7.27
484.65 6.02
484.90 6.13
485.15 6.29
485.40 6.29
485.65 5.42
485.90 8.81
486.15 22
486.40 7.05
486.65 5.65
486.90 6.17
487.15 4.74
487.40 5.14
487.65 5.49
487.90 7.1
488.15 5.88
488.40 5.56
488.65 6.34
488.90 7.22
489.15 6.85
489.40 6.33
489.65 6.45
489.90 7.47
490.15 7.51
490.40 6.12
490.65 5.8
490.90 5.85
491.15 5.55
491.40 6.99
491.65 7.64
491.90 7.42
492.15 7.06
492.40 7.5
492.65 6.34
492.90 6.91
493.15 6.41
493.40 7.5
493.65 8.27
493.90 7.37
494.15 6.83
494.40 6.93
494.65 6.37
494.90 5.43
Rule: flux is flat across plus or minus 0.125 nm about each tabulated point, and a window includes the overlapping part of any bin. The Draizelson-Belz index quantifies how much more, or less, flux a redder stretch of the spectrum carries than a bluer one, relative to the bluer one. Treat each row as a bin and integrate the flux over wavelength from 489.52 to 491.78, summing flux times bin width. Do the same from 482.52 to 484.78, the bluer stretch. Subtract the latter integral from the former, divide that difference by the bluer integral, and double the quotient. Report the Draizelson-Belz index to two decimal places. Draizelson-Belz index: -0.01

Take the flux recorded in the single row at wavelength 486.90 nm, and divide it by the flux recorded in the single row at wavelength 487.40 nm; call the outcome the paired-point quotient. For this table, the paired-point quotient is 1.20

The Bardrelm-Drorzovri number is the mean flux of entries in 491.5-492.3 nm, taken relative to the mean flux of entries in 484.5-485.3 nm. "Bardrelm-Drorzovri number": 1.2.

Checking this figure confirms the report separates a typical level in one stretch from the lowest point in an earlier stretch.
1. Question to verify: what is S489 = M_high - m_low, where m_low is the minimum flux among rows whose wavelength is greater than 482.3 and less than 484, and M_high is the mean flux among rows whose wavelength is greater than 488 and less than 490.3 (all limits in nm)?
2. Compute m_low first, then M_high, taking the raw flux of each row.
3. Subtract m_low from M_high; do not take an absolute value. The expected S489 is 1.05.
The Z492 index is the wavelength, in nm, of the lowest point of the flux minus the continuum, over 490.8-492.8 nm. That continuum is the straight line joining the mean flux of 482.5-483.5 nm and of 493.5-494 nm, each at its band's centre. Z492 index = 491.15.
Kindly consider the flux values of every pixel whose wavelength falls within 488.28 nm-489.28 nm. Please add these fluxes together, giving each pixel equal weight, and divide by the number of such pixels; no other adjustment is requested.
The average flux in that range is 6.5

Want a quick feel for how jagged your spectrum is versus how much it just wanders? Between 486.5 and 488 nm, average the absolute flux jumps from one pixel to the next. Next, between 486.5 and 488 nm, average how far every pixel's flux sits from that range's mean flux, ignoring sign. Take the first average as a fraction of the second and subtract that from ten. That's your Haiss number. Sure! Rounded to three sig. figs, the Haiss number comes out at 8.59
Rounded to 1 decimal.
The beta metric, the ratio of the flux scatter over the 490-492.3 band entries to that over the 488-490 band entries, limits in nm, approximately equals 1.3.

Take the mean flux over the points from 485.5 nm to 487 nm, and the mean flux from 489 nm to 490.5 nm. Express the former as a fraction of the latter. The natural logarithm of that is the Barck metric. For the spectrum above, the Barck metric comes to 0.30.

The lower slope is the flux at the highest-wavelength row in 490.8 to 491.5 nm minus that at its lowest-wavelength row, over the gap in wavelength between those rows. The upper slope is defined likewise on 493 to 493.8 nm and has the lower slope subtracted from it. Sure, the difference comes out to 1.4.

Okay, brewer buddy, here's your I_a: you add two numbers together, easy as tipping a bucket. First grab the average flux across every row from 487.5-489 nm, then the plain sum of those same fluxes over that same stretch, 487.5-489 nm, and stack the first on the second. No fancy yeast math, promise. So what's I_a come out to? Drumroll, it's 44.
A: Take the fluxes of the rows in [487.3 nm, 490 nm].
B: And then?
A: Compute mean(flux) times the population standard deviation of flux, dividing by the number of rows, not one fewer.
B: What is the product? 4.6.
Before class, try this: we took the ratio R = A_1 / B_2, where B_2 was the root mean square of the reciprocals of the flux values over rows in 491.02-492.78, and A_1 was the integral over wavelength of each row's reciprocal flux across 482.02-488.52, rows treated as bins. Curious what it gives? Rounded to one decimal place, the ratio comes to 6.9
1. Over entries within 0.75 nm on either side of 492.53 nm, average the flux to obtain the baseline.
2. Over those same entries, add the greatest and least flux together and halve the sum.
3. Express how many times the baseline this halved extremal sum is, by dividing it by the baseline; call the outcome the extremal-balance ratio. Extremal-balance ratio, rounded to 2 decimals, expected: 1.00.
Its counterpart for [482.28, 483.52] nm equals 0.98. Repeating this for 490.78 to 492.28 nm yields 0.98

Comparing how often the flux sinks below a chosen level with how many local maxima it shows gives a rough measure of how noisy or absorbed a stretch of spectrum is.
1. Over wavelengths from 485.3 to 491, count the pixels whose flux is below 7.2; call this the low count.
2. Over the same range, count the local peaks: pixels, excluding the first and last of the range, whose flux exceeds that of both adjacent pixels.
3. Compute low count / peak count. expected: 3.6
